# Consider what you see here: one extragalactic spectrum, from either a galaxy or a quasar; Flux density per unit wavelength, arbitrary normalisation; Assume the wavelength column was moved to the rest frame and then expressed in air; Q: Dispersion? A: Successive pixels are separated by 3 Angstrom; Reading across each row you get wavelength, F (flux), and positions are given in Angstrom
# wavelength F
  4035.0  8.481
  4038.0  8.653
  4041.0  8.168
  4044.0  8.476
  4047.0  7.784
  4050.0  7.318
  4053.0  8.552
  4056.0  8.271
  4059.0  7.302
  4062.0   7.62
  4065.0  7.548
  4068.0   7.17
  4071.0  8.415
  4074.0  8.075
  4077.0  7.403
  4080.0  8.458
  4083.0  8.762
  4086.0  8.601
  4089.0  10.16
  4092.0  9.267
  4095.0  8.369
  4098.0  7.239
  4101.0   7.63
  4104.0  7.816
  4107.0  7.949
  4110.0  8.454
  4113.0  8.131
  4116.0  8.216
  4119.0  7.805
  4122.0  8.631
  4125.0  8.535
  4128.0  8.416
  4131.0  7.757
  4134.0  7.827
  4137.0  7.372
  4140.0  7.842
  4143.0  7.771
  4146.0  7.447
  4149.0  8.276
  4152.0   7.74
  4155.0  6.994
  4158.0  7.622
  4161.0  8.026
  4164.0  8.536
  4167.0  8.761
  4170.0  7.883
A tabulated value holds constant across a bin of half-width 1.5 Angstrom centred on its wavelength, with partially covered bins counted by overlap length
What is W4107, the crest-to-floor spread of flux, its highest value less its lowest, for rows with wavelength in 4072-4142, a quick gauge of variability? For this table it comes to 2.9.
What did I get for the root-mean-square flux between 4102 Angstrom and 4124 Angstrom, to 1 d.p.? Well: 8.1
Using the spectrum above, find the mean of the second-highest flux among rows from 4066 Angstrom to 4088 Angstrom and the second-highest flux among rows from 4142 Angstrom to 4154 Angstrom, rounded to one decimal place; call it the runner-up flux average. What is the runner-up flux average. 8.2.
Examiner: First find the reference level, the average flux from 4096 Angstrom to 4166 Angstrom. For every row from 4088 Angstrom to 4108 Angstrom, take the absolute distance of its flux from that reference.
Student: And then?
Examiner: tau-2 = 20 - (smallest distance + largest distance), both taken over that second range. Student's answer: 17.7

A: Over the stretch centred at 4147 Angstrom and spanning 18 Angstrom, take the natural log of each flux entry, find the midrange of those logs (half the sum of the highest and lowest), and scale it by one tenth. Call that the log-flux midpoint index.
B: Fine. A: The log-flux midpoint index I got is 0.203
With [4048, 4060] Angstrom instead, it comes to 0.207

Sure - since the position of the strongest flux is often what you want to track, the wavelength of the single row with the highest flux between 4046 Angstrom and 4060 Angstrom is 4053.0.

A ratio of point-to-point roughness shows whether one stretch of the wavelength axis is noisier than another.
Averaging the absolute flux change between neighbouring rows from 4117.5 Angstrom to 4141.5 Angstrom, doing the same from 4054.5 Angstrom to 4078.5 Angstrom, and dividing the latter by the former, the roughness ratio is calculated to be 1.5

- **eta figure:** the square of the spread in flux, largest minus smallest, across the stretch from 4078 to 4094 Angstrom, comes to 2.9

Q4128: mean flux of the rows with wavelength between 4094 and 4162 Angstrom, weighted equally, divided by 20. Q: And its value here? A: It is 0.395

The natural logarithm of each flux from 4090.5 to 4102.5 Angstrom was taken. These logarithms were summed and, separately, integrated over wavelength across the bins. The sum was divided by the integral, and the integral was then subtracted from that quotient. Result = -24.8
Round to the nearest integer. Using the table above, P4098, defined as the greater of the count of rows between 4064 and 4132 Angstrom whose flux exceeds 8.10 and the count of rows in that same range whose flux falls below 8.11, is 13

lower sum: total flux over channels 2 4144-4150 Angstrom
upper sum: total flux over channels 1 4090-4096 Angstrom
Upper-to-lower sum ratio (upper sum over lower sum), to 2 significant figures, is 1.1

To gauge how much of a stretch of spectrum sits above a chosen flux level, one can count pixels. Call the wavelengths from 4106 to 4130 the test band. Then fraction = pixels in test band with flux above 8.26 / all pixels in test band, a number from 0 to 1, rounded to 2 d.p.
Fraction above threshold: 0.50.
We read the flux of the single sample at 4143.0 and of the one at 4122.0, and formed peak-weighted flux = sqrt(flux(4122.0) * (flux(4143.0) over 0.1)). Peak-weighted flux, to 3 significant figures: 25.9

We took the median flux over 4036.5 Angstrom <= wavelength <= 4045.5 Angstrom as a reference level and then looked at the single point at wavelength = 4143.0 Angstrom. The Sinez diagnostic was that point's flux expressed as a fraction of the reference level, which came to 0.917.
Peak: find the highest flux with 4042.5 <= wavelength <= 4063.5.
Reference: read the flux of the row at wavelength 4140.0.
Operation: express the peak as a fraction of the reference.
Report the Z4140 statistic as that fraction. 1.09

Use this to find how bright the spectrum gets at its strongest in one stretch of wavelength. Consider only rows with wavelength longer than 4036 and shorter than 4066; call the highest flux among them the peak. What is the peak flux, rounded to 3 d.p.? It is 8.653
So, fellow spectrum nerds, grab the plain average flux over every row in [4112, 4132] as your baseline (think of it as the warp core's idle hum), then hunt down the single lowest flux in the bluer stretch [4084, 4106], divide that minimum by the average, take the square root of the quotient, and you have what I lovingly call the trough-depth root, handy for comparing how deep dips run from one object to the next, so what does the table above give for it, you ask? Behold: 0.94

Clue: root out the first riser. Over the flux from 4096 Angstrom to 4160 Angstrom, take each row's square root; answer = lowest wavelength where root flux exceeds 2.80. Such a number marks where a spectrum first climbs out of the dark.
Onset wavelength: 4107.0 Angstrom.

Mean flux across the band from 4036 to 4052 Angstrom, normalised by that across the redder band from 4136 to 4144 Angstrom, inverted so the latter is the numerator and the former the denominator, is 0.95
